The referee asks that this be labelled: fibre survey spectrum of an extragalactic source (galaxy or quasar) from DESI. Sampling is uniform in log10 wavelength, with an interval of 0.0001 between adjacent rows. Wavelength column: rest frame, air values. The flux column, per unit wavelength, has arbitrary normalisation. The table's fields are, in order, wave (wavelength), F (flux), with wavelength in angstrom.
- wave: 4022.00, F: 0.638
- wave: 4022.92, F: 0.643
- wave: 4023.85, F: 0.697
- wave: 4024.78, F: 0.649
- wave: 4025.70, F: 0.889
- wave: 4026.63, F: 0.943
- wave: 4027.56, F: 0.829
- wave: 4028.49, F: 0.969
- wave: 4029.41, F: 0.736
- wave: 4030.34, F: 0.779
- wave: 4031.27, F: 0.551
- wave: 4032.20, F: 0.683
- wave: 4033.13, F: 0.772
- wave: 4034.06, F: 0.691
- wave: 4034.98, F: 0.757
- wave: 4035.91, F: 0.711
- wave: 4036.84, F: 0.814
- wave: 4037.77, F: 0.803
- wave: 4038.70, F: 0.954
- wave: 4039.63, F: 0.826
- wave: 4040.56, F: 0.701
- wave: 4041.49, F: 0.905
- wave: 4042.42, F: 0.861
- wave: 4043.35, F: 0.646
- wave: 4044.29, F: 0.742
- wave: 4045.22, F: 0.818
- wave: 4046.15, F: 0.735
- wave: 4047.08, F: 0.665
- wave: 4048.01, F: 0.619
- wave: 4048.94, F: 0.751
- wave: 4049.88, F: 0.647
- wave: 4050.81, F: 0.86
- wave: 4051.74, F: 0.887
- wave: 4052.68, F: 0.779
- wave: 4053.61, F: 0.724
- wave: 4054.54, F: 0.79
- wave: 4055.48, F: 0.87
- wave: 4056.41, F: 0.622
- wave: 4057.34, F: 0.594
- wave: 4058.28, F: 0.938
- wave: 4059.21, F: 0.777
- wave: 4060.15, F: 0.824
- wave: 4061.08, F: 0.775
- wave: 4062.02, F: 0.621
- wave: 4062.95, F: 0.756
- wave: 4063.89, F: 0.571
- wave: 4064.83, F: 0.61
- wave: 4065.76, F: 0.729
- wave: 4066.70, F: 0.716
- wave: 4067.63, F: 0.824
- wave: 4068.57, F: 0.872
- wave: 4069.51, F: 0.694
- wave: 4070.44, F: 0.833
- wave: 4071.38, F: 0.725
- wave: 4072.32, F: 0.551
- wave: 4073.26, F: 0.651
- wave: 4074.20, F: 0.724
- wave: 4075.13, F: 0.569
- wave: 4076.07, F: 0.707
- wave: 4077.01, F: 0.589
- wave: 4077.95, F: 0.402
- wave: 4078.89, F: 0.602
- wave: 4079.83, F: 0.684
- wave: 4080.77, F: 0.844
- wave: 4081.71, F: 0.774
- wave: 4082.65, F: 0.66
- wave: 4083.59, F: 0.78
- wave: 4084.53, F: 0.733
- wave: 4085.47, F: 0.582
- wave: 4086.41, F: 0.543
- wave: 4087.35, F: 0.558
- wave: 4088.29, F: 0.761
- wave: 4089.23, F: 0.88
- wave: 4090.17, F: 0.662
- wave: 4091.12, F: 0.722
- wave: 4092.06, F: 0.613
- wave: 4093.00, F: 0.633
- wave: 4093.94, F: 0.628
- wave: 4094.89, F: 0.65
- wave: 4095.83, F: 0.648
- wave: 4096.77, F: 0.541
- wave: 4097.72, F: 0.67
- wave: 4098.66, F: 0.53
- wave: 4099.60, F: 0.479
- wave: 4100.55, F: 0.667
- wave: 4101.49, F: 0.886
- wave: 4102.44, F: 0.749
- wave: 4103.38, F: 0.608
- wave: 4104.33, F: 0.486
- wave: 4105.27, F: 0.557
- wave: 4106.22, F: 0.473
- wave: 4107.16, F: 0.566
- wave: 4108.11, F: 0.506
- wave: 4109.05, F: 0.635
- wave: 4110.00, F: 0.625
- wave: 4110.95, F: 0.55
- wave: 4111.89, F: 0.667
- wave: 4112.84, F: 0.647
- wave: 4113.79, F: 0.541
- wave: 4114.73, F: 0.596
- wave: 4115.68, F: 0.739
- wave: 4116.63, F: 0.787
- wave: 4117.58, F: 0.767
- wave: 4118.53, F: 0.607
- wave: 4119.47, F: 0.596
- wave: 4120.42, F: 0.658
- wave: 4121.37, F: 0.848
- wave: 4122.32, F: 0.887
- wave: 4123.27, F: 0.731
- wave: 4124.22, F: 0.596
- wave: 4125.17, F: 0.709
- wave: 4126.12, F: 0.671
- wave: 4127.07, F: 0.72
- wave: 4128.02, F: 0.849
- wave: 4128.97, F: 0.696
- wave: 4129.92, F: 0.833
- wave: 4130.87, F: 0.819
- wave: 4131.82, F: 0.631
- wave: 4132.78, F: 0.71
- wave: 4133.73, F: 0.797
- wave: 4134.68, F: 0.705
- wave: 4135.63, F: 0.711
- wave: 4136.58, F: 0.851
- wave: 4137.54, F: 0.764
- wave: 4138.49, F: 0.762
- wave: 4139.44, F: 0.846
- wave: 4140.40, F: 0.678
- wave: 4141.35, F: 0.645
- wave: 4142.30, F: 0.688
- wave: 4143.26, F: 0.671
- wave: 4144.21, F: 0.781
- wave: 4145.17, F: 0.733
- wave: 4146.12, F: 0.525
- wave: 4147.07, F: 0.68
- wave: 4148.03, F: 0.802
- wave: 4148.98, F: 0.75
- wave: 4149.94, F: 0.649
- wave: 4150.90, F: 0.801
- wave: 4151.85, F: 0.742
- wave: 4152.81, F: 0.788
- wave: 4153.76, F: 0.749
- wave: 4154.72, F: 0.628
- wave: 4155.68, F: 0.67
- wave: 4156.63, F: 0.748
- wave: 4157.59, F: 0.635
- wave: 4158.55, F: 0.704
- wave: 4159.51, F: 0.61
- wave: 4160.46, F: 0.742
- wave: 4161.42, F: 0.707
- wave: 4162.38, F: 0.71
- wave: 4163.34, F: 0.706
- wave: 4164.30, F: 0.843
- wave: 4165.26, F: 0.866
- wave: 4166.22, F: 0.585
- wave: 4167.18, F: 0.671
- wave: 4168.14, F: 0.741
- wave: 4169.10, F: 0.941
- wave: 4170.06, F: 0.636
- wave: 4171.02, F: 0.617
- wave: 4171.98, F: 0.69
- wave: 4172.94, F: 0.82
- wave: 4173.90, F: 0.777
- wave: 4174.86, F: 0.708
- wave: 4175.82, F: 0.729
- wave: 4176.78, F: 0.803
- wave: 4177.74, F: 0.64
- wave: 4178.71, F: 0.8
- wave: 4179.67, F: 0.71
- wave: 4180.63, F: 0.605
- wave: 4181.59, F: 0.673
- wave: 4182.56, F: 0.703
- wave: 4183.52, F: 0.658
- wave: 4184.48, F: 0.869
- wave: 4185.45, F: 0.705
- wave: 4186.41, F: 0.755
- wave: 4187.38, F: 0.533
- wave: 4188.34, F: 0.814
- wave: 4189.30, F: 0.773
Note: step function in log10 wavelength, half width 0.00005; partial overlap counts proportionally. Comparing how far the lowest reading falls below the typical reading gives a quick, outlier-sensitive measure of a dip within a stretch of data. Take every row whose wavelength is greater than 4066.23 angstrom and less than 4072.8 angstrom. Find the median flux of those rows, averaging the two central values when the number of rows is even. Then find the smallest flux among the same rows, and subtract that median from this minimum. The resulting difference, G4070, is -0.17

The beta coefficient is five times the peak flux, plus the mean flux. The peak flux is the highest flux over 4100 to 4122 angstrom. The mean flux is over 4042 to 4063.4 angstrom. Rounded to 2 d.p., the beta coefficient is 5.18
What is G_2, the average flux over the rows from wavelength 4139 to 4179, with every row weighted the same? 0.72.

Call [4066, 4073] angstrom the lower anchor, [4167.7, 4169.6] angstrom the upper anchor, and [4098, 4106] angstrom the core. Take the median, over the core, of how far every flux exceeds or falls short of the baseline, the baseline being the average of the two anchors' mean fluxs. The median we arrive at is -0.21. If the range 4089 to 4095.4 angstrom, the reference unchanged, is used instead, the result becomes -0.14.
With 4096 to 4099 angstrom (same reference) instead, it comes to -0.25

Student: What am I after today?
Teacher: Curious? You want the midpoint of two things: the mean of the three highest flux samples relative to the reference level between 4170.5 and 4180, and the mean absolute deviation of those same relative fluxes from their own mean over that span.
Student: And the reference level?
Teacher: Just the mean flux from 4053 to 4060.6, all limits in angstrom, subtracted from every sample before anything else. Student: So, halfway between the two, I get 0.048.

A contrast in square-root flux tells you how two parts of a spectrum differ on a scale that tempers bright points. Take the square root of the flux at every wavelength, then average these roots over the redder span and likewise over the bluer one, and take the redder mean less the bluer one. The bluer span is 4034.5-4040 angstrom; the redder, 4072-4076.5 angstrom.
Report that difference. -0.10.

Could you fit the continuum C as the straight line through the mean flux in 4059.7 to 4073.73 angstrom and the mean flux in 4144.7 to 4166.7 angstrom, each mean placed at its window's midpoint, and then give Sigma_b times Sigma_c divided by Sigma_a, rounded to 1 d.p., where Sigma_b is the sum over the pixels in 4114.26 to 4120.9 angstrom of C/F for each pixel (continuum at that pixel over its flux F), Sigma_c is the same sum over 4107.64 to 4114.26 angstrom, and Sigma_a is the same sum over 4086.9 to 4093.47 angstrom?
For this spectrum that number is 8.5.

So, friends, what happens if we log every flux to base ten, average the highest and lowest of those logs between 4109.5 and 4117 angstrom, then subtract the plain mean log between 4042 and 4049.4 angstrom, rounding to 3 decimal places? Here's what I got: -0.046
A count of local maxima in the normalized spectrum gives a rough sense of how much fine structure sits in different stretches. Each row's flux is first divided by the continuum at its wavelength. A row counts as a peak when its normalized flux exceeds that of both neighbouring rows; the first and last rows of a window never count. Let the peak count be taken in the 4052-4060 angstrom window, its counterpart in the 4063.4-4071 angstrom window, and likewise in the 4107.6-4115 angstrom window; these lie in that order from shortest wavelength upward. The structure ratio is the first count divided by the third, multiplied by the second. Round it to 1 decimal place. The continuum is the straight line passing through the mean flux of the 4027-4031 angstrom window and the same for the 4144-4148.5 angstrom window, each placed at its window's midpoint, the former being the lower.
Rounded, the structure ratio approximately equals 2.0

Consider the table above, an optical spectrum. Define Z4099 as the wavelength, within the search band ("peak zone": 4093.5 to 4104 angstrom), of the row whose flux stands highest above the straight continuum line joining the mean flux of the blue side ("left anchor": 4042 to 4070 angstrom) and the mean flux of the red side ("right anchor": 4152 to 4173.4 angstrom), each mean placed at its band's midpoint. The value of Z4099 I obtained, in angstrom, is 4101.49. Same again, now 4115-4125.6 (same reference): 4122.32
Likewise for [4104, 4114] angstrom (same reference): 4111.89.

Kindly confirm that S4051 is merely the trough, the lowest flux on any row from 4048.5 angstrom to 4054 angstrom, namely 0.647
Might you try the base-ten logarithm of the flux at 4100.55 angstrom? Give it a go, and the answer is -0.18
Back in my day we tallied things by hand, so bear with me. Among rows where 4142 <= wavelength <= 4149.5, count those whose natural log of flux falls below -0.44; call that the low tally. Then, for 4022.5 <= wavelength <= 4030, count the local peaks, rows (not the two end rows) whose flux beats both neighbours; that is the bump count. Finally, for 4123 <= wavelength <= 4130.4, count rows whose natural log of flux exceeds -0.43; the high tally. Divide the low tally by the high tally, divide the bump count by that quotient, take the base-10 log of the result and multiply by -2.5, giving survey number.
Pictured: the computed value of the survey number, -3.3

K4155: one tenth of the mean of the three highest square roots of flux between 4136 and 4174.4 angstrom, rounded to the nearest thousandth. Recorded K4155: 0.094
